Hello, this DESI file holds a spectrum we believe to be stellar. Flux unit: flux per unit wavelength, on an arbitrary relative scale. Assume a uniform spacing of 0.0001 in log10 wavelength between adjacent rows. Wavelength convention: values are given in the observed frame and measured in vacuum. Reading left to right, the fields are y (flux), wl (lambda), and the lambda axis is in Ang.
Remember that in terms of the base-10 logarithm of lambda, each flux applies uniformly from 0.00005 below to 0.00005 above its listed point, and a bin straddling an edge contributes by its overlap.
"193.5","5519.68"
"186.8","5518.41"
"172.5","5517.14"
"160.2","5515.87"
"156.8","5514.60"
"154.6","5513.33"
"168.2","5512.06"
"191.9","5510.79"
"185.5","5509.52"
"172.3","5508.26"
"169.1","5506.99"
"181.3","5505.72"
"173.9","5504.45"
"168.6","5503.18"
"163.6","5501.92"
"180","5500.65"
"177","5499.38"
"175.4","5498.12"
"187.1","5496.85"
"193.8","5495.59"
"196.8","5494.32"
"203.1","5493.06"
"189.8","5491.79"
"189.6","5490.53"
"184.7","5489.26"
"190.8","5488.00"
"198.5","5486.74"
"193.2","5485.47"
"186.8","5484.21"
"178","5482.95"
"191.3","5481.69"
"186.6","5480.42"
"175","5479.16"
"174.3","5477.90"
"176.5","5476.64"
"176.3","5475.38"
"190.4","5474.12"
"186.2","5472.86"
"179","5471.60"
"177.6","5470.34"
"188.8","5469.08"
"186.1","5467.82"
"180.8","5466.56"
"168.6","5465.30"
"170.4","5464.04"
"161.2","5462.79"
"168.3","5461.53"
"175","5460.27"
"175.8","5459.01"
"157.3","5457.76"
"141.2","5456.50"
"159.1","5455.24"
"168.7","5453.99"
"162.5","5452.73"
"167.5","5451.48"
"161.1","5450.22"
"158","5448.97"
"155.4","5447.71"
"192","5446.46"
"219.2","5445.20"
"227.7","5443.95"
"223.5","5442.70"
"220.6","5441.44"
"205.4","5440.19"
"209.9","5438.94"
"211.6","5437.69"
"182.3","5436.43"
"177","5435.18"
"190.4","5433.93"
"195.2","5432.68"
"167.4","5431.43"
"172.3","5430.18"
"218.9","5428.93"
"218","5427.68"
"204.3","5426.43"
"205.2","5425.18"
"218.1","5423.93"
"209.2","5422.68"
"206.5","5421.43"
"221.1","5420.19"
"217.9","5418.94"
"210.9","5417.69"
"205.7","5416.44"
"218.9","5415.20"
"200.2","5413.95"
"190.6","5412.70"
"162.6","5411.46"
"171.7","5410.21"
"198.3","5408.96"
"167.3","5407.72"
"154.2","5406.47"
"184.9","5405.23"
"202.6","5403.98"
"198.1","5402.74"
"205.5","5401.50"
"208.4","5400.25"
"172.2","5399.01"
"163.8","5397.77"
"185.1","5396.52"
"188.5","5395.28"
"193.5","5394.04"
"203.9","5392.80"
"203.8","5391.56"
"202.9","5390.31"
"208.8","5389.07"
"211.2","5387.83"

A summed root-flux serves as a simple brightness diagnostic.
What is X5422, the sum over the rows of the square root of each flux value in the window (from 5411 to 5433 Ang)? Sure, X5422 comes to 256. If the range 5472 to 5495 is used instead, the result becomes 246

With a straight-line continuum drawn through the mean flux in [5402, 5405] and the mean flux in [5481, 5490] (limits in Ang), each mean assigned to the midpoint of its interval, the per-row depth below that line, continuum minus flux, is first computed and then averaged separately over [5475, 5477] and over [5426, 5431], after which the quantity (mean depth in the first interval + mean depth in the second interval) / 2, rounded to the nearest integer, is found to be 4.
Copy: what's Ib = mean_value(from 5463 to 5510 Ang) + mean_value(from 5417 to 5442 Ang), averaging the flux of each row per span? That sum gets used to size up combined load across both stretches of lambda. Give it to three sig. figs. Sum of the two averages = 385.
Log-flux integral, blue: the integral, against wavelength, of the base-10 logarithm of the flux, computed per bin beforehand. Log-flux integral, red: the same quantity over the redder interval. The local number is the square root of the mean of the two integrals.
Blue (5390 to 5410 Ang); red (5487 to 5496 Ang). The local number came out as 5.7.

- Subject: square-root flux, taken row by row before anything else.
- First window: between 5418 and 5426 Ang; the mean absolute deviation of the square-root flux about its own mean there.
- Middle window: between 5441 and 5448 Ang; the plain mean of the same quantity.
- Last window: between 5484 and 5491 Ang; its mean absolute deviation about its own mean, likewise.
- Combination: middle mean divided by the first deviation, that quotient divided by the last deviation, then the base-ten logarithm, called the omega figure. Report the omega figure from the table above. 2.73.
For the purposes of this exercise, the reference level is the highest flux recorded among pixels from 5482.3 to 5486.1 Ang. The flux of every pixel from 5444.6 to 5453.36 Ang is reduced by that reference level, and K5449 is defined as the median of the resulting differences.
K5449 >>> -31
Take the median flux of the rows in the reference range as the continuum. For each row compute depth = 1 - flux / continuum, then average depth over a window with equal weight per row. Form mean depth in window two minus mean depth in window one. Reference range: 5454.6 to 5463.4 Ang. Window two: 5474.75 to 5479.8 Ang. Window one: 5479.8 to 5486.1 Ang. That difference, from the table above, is 0.072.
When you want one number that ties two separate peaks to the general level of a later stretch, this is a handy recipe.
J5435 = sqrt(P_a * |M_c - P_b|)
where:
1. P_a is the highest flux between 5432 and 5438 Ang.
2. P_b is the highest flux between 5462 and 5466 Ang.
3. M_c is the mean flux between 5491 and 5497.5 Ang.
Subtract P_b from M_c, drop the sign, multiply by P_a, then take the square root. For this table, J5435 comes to 71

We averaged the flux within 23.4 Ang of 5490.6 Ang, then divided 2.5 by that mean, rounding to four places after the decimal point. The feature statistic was 0.0137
